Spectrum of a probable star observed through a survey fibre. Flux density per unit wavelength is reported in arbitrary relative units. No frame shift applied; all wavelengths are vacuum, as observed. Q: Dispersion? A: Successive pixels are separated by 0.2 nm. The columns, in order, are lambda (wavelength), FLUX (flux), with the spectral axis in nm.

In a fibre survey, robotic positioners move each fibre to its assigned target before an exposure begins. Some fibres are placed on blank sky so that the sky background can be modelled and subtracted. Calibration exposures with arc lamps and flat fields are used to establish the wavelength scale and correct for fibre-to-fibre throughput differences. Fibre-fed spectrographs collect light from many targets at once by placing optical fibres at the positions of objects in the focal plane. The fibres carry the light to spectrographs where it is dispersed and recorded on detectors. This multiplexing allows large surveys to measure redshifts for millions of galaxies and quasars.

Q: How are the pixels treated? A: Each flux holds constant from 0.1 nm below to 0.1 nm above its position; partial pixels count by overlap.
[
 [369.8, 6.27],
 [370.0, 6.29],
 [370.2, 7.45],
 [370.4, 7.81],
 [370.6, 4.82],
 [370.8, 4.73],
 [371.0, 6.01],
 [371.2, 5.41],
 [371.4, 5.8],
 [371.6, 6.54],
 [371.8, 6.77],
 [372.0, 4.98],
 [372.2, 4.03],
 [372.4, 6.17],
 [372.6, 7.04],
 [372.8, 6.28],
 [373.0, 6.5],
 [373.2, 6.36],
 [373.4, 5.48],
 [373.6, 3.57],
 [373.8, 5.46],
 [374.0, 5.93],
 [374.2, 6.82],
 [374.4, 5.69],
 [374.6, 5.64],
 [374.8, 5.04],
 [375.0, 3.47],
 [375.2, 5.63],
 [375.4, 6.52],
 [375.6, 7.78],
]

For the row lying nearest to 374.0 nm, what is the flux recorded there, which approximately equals 5.93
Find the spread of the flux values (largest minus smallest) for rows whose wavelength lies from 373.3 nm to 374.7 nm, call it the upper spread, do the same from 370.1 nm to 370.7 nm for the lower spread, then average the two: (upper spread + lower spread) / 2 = 3.1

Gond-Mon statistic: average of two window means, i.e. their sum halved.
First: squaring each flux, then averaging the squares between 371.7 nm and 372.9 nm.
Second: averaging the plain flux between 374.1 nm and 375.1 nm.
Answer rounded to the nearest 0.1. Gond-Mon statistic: 20.5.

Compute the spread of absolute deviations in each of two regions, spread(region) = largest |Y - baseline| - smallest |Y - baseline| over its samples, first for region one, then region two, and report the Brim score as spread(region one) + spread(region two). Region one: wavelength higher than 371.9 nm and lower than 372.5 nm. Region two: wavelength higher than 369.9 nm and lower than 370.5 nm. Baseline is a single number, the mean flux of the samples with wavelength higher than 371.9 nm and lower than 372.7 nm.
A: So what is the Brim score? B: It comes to 2.5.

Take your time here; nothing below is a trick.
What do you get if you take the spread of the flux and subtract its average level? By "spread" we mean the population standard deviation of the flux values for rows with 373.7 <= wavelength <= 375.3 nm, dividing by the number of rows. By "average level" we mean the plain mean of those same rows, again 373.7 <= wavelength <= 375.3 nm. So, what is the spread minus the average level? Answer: -4.57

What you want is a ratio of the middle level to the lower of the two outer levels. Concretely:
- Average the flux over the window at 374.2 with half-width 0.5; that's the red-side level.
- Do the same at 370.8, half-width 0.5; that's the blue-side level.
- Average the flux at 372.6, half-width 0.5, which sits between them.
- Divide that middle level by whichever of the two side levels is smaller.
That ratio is 1.04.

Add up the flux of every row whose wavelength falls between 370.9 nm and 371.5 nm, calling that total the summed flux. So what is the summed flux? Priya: 17.2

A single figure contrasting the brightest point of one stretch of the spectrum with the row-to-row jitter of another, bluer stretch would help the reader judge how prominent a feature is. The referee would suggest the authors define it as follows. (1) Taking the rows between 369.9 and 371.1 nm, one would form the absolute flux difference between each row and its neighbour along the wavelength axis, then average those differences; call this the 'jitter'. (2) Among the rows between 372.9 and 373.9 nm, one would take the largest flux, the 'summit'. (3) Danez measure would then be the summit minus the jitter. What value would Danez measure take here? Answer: 5.32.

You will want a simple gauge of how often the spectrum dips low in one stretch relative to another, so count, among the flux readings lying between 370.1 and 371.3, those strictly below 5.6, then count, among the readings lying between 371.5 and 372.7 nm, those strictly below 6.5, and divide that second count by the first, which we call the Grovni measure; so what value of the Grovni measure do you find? 1.0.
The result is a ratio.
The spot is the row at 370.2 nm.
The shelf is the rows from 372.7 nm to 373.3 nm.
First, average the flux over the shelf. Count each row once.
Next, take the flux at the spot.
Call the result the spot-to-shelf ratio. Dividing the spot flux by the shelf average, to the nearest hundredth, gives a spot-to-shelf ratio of 1.17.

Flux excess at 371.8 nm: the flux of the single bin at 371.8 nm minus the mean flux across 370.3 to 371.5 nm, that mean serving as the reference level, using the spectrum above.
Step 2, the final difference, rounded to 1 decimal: 1.0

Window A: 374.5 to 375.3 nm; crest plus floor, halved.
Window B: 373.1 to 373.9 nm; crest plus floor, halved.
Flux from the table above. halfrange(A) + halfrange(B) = 9.5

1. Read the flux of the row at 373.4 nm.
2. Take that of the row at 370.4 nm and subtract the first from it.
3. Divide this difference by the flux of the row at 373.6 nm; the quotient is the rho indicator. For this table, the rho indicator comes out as 0.65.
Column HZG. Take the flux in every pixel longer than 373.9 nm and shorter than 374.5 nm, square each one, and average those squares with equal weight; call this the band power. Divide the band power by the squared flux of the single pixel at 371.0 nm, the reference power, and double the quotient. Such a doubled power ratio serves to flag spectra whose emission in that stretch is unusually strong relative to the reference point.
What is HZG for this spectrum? 2.1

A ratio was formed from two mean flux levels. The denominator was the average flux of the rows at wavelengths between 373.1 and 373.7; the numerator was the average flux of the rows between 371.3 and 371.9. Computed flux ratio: 1.24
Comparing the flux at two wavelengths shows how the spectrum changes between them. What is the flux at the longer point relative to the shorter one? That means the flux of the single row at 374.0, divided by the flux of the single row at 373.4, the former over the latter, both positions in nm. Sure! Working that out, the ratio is 1.08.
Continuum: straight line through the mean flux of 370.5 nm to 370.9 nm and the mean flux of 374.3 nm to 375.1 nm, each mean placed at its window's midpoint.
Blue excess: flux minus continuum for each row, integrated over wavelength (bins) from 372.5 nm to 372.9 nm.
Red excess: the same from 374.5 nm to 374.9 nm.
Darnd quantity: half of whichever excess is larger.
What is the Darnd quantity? 0.4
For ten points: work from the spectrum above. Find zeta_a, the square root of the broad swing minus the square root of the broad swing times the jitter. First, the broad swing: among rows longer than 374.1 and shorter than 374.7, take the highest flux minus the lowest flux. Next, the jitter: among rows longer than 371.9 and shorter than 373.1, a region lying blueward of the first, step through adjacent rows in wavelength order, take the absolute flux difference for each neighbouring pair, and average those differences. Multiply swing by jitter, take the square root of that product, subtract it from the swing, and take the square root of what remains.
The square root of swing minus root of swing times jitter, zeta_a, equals 0.317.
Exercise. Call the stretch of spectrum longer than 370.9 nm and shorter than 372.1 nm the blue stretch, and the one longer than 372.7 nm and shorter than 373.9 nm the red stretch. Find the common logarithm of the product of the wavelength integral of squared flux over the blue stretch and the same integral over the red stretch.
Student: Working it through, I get 3.22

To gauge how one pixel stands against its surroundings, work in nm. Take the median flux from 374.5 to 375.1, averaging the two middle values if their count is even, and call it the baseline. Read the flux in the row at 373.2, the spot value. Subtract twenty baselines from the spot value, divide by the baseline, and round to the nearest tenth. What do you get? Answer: -18.7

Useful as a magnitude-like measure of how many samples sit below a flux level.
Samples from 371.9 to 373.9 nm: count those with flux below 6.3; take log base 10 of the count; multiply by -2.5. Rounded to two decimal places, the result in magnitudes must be -2.11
